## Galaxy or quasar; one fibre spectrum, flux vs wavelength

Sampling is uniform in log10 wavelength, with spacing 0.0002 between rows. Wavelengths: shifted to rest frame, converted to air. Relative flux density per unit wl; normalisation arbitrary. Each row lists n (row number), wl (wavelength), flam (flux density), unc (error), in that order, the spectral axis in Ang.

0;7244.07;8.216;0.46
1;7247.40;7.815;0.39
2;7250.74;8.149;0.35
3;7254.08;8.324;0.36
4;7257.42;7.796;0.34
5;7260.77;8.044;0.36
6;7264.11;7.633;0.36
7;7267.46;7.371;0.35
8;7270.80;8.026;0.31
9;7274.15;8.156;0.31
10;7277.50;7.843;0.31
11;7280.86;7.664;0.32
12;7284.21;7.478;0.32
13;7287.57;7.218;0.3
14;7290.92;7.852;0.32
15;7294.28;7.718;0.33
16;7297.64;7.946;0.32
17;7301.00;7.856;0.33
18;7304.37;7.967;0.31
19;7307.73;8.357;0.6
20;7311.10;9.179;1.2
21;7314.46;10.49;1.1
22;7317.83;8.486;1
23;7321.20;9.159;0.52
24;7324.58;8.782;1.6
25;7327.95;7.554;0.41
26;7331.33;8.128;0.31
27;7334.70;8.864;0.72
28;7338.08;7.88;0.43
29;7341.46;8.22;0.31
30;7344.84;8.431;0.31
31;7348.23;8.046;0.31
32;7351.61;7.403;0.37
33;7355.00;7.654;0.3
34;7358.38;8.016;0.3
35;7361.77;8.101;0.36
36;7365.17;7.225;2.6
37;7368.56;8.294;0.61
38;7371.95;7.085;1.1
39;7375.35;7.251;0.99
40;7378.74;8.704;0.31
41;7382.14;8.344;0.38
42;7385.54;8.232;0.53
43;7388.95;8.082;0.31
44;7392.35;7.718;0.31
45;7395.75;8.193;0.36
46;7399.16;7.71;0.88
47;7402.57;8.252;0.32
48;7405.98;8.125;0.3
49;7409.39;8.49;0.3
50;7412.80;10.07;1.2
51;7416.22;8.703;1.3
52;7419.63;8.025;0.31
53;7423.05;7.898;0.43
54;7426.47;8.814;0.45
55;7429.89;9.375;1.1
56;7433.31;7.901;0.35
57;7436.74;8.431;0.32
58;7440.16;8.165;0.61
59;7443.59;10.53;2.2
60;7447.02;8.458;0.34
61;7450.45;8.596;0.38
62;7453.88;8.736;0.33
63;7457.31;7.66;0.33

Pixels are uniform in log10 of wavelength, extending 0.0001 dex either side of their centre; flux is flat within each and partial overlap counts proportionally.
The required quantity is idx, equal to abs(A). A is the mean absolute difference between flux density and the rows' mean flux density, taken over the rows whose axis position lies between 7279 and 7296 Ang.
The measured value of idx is 0.19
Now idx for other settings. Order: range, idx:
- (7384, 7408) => 0.19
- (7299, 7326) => 0.62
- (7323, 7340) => 0.47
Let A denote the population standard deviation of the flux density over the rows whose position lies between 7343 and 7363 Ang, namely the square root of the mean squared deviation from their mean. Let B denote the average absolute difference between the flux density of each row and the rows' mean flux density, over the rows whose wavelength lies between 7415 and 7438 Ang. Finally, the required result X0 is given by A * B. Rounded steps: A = 0.33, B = 0.44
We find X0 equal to 0.15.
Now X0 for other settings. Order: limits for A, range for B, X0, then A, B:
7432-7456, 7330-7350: 0.20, 0.79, 0.26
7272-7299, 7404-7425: 0.15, 0.27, 0.56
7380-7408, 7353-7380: 0.11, 0.23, 0.49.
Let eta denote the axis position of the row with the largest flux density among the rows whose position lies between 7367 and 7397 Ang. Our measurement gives 7378.74 Ang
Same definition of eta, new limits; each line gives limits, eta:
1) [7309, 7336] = 7314.46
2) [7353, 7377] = 7368.56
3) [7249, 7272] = 7254.08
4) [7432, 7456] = 7443.59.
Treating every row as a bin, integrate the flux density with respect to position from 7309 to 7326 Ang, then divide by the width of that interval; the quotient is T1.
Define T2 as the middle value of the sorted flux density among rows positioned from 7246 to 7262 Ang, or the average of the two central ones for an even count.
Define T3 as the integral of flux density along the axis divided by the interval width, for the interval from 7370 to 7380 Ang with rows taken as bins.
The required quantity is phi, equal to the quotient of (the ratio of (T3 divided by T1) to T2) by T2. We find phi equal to 0.0129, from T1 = 9.2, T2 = 8.0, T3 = 7.66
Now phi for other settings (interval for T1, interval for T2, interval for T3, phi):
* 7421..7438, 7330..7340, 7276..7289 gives 0.0135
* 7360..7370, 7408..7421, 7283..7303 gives 0.0132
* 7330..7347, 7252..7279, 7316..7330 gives 0.0163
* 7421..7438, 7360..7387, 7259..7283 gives 0.0138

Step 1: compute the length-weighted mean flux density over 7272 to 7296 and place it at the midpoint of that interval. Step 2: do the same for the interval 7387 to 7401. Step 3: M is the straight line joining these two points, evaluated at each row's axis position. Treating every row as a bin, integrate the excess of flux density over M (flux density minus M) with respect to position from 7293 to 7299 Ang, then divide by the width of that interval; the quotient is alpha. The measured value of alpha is 0.1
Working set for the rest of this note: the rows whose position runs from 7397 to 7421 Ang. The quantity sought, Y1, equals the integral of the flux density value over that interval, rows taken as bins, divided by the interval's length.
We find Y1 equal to 8.5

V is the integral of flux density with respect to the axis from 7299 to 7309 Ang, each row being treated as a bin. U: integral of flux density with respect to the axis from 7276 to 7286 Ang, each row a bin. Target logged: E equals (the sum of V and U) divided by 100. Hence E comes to 1.57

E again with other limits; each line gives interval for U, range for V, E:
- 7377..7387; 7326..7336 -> 1.66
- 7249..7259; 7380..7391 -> 1.71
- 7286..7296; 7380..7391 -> 1.66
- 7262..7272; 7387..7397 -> 1.57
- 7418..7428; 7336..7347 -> 1.72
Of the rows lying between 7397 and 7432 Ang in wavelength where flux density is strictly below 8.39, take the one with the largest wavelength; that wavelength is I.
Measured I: 7423.05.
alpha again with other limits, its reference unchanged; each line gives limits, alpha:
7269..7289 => 0.0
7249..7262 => 0.4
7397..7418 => 0.6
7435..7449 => 0.9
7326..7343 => 0.3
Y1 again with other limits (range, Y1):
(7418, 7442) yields 8.4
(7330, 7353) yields 8.2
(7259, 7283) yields 7.8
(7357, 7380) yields 7.8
